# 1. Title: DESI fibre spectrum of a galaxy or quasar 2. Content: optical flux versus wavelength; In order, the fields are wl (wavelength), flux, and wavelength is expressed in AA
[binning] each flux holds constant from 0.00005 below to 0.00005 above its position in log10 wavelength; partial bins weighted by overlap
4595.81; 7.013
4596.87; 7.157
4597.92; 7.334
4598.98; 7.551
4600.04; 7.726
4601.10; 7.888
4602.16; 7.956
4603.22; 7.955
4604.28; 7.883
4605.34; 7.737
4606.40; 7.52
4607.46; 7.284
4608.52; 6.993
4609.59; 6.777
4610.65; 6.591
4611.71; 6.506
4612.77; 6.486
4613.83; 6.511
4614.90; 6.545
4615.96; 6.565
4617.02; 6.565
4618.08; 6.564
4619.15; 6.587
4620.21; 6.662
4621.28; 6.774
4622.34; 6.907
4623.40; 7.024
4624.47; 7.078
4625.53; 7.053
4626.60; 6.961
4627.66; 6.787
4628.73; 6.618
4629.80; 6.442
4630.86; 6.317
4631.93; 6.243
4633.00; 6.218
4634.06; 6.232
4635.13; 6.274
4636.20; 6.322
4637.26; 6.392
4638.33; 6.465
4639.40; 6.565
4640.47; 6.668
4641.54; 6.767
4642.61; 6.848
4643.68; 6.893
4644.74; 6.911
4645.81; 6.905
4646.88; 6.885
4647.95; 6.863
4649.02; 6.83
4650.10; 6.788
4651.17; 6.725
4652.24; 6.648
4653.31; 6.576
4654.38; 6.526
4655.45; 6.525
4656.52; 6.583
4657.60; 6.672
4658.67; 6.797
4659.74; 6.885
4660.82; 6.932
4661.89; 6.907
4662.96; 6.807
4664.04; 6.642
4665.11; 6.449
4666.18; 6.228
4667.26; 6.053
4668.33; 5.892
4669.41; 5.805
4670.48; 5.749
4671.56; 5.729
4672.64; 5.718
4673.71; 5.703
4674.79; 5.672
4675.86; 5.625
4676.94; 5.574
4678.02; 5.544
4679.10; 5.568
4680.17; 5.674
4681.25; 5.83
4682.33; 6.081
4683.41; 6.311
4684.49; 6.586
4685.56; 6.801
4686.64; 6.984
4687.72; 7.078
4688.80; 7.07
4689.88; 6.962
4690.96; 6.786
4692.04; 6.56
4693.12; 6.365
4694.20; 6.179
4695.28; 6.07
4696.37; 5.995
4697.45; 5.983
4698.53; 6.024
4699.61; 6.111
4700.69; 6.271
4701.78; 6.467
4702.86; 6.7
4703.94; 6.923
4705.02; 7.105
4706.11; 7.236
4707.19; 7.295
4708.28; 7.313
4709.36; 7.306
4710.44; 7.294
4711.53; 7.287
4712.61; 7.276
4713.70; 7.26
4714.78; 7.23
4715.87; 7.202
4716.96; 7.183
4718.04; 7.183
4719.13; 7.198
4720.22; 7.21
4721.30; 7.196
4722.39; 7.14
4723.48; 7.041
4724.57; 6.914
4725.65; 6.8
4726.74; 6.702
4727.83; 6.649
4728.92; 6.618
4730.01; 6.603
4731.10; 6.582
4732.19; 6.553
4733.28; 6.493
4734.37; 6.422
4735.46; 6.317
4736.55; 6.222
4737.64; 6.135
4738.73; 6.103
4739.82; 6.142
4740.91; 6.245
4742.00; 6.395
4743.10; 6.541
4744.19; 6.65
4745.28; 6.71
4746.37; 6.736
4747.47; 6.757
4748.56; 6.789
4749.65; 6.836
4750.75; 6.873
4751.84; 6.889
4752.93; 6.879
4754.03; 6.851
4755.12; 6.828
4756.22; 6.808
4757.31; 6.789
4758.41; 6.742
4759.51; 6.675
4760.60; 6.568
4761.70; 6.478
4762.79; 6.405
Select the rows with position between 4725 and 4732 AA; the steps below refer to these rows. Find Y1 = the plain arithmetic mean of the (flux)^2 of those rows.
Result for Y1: 44.3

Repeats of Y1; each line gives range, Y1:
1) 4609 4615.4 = 43.2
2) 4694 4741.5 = 45.5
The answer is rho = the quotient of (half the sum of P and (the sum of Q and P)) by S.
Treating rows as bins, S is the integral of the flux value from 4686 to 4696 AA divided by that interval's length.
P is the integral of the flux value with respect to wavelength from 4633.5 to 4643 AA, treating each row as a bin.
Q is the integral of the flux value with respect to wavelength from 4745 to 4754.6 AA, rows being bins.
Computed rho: 14.2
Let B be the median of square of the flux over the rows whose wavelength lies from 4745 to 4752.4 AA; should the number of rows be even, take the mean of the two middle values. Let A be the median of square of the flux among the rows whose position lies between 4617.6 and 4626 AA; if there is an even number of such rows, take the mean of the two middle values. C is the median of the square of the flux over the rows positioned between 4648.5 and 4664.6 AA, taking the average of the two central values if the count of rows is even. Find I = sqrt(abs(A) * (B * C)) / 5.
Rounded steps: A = 46.8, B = 46.1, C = 45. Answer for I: 62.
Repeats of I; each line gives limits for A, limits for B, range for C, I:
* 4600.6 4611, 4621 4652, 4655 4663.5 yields 70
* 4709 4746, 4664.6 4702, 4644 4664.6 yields 55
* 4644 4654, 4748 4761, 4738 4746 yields 60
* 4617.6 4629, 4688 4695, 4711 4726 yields 65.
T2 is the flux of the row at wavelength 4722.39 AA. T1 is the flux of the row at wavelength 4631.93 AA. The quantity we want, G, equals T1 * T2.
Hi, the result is 44.6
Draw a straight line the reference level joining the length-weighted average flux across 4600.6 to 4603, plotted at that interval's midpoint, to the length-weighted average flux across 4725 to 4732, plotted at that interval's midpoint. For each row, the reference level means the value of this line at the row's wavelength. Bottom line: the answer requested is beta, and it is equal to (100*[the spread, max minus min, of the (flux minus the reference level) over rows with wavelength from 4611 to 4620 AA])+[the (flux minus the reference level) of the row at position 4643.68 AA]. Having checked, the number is 16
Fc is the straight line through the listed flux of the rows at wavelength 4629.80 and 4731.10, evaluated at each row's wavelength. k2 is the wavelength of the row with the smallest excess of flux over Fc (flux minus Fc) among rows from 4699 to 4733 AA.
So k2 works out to 4699.61 AA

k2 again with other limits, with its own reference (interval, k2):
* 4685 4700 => 4697.45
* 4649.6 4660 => 4655.45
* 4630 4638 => 4633.00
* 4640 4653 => 4652.24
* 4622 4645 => 4633.00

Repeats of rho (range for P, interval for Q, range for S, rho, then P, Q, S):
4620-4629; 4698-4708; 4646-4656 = 14.2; 62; 67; 6.71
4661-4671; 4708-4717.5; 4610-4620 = 14.9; 63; 69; 6.56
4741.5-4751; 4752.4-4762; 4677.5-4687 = 15.6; 64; 65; 6.14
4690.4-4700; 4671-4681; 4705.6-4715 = 12.1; 60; 56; 7.28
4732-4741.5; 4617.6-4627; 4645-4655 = 13.6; 60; 64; 6.75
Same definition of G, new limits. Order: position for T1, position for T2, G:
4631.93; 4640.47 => 41.6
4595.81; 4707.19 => 51.2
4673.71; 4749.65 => 39.0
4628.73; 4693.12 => 42.1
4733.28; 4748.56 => 44.1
